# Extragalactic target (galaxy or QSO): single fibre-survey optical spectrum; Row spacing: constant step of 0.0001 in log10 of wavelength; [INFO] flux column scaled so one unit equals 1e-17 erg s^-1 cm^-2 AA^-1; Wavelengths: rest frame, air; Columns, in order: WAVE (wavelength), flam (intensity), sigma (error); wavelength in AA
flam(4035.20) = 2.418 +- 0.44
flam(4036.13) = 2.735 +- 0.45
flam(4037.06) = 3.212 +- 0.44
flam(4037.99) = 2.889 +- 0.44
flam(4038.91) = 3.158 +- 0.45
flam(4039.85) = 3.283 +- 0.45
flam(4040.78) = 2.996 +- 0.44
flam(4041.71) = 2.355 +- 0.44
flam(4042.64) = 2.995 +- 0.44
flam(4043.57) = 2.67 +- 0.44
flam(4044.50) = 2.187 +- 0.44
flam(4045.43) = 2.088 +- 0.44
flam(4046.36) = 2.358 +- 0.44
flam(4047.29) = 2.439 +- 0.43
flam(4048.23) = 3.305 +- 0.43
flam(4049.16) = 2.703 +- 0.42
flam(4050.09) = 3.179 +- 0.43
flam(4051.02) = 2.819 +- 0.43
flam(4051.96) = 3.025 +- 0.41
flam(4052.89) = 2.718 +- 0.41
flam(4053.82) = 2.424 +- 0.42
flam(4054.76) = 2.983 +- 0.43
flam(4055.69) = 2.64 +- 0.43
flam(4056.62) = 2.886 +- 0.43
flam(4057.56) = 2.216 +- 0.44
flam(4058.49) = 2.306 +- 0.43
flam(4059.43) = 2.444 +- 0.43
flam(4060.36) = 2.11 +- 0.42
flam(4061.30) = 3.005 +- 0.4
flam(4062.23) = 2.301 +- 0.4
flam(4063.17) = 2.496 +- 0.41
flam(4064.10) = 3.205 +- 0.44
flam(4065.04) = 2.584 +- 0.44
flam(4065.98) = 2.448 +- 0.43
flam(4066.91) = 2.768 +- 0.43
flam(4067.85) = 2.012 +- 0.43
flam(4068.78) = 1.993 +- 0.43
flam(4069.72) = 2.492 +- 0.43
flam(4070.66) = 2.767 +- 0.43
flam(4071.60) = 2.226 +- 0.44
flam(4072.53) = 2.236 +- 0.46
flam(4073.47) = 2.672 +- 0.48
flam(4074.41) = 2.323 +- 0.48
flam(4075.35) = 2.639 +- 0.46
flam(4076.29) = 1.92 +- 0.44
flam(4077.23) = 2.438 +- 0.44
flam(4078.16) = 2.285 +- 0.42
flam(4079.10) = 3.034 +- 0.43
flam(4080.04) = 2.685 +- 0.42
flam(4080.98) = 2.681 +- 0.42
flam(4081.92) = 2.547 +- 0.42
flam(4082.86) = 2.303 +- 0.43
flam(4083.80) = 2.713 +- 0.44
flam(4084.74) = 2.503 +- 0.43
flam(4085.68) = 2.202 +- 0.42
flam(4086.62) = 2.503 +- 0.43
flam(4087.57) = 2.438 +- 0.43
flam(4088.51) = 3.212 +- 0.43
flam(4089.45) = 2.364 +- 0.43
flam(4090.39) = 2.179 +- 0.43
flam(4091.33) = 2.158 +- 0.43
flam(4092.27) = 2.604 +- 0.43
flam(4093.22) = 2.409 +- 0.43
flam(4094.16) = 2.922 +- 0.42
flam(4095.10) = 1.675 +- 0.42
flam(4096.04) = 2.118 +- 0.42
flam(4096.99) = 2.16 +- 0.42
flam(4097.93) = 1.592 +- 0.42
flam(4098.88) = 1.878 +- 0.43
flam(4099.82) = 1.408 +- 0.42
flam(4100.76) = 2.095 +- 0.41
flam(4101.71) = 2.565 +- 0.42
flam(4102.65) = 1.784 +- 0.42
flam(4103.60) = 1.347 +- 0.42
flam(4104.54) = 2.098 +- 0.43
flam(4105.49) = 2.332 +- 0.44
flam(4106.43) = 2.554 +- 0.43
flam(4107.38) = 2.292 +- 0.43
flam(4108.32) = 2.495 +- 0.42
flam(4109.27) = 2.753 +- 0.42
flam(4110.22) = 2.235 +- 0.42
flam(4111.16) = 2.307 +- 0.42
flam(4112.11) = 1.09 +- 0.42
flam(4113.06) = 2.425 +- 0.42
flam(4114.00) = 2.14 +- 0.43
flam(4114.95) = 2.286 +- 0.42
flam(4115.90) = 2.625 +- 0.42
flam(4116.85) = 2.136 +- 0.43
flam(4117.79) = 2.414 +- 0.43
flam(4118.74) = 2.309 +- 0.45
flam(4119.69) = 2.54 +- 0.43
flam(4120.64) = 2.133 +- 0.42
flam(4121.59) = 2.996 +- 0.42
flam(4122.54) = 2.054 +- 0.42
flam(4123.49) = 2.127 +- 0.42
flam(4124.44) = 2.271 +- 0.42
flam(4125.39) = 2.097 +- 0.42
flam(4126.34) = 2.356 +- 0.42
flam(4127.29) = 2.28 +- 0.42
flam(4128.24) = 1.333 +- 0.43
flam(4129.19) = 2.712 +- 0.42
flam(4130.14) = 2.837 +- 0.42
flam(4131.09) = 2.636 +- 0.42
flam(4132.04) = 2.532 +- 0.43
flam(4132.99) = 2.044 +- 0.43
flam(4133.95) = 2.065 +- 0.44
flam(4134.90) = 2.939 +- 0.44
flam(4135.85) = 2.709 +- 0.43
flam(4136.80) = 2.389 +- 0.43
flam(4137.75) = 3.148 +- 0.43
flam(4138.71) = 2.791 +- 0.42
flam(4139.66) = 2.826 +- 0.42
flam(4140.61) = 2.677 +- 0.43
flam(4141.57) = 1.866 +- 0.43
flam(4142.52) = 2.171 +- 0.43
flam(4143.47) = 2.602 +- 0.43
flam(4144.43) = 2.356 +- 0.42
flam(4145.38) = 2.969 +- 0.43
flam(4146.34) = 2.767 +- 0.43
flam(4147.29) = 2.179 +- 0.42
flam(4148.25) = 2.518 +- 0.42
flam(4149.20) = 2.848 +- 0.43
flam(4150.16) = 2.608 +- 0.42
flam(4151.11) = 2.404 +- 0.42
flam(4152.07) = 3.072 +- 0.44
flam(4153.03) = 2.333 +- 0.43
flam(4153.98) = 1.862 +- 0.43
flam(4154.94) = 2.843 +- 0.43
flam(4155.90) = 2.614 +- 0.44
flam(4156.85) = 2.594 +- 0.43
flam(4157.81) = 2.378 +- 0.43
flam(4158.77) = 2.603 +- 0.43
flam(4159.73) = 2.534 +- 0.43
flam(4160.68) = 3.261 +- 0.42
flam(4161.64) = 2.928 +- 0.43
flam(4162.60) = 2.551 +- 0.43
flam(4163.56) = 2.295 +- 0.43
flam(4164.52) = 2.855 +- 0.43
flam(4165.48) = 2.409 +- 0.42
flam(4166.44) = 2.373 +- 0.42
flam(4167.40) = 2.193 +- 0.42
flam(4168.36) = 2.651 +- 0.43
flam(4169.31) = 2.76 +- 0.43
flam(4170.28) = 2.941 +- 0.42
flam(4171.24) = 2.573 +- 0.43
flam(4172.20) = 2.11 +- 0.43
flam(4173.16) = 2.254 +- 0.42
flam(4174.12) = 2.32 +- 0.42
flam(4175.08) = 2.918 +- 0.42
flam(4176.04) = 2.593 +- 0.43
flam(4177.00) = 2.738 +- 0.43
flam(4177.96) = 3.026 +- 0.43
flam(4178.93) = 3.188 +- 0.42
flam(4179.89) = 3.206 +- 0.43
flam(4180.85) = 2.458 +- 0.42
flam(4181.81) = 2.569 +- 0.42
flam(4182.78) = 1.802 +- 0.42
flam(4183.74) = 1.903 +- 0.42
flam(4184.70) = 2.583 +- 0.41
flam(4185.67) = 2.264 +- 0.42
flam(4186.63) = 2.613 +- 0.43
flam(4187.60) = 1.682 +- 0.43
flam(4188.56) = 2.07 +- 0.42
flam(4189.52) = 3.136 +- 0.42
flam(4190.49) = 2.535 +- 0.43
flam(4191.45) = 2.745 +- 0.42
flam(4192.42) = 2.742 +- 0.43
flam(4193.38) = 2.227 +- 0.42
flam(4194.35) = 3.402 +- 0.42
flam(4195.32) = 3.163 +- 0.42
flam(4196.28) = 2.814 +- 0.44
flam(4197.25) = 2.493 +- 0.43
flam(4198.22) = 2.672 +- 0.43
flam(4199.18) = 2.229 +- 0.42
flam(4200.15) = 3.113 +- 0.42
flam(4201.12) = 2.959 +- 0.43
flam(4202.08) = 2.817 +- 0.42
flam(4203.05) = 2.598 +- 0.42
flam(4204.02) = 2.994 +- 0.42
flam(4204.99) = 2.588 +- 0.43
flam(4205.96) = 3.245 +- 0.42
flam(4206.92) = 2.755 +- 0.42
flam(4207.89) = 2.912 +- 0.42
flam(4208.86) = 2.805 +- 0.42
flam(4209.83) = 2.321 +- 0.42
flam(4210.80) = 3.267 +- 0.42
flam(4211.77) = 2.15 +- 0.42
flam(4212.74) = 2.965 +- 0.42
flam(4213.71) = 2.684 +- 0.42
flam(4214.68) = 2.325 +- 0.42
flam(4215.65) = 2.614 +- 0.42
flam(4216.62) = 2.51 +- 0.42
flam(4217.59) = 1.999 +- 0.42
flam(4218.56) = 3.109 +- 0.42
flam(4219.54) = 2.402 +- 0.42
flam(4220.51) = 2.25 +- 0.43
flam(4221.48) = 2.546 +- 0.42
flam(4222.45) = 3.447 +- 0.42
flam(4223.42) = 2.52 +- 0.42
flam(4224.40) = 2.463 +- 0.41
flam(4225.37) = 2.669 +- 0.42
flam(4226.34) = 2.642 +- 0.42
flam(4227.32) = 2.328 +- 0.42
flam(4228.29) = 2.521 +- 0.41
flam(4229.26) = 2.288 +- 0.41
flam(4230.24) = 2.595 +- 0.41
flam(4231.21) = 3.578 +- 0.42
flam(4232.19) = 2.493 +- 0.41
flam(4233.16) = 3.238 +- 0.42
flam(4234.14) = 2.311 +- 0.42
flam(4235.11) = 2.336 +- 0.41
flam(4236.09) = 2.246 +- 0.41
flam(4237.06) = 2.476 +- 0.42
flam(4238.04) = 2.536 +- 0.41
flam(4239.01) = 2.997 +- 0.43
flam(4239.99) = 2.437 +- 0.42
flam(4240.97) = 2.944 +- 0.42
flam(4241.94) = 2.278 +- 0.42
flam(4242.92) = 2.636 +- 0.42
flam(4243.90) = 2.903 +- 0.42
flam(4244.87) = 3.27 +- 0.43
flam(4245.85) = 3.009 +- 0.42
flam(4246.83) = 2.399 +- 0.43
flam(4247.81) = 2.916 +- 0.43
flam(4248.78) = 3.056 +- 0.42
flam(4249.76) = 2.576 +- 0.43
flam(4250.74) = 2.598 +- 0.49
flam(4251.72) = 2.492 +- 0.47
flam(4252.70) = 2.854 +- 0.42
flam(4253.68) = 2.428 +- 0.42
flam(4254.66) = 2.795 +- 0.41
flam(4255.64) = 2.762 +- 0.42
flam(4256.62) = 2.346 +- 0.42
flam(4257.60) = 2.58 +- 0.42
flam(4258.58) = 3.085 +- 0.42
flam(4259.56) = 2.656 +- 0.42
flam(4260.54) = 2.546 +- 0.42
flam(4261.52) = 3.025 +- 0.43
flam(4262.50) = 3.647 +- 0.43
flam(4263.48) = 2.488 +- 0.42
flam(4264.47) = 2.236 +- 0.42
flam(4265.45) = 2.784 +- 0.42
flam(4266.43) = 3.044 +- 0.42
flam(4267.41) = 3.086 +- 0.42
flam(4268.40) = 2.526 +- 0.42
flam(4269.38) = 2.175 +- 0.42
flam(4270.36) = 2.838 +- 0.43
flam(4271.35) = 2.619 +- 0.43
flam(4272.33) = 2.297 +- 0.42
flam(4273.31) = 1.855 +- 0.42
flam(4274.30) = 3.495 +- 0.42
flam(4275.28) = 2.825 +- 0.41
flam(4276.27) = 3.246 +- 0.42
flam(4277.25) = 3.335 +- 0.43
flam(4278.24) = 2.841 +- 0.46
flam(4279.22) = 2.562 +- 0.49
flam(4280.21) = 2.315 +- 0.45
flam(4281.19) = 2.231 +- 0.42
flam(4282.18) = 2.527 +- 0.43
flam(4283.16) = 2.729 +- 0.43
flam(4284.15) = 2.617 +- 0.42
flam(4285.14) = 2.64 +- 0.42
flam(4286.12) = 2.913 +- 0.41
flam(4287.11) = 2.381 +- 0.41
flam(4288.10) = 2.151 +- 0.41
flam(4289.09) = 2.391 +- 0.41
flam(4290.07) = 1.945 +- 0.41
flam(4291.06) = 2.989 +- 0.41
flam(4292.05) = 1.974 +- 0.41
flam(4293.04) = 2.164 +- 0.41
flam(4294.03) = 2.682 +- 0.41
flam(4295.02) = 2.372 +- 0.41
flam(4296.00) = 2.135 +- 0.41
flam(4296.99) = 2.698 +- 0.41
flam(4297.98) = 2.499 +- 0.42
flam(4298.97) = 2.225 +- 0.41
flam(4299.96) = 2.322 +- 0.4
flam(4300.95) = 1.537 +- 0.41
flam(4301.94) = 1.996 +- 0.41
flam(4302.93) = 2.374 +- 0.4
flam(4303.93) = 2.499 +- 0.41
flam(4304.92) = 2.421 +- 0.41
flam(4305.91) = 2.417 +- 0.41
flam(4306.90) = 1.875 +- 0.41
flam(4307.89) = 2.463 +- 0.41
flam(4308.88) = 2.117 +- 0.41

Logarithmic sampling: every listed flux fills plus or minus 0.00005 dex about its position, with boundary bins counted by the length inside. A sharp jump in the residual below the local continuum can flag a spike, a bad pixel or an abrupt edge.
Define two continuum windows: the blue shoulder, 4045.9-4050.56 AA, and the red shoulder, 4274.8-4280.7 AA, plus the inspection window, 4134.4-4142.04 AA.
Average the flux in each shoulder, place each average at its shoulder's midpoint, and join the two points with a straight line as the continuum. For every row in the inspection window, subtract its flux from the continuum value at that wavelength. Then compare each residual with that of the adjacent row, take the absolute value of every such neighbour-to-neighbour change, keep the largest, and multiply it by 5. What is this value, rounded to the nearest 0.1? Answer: 4.1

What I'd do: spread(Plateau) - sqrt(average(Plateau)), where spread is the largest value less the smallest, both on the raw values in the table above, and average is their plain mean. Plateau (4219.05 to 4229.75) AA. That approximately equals -0.4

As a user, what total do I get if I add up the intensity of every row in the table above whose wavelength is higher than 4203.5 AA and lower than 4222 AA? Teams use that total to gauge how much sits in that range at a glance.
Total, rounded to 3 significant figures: 50.4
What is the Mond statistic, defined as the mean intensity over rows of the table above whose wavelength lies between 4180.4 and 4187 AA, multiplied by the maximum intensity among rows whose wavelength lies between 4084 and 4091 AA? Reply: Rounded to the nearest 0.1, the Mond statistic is 7.4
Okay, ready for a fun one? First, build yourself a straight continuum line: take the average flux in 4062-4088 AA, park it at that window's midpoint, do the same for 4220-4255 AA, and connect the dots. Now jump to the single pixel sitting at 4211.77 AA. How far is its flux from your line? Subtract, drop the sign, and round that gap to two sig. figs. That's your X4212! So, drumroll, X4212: 0.49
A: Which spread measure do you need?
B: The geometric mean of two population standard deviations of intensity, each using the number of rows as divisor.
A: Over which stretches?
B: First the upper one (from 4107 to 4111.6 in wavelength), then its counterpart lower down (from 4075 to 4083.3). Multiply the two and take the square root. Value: 0.24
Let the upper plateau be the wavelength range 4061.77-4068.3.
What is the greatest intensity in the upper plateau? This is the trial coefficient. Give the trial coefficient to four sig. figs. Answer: 3.205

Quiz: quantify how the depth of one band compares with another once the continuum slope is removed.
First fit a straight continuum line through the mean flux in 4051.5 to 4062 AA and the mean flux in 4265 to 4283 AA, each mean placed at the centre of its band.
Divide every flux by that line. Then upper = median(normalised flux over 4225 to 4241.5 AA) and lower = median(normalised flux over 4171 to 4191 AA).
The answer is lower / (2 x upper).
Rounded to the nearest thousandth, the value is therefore 0.513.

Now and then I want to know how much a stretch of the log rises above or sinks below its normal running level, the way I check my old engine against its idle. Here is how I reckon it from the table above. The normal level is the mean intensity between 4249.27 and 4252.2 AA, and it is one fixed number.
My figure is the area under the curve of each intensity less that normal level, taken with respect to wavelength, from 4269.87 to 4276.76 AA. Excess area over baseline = 1.3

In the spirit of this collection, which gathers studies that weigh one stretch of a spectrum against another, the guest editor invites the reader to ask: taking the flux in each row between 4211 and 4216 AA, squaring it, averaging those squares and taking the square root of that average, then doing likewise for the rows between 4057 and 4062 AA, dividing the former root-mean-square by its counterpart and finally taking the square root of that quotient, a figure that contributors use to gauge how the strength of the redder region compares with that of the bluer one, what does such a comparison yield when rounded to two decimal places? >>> 1.03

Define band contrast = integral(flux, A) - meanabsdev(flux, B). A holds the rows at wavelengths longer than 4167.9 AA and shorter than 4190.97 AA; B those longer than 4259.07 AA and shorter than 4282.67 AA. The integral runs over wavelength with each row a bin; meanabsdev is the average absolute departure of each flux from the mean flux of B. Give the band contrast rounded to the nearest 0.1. 58.2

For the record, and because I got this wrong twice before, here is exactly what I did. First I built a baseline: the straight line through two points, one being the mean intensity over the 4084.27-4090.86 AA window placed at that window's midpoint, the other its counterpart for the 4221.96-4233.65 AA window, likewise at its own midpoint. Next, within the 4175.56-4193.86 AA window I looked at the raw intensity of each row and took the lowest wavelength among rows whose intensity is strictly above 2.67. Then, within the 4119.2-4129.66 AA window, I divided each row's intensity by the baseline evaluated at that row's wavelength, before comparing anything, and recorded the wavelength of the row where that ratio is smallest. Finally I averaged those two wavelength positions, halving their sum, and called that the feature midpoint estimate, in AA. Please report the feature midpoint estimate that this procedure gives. 4152.6 AA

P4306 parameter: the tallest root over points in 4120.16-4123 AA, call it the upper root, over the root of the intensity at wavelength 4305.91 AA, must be 1.11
